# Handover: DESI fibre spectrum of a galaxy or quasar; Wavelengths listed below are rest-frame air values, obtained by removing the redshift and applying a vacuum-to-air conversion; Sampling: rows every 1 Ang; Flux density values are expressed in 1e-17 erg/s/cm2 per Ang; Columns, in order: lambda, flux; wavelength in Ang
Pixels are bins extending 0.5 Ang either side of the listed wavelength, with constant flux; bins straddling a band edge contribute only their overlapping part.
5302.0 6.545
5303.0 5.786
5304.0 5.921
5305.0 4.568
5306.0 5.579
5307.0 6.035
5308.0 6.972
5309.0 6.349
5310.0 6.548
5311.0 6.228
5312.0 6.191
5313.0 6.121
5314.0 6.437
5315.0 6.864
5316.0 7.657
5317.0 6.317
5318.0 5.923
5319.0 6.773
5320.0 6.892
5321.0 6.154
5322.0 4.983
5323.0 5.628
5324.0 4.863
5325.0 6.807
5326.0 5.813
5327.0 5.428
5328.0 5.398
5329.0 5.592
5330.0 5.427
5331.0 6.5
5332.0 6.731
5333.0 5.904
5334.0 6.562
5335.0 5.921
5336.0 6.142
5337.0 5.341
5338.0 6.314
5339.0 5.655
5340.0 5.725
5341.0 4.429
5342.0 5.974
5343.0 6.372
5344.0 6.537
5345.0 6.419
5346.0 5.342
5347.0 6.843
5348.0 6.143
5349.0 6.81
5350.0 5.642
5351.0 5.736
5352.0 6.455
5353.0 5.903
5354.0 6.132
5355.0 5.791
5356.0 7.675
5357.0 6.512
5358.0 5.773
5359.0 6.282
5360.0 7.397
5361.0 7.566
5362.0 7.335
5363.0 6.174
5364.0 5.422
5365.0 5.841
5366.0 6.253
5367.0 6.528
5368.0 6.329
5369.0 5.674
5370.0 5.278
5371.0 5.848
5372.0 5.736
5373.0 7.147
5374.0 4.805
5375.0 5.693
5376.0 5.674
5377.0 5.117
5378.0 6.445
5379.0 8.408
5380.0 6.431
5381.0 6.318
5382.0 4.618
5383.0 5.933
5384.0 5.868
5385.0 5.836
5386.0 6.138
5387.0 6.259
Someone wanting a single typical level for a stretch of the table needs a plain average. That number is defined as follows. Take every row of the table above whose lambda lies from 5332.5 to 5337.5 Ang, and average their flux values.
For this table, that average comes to 6.0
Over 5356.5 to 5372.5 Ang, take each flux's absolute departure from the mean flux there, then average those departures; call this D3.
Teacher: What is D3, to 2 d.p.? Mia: 0.53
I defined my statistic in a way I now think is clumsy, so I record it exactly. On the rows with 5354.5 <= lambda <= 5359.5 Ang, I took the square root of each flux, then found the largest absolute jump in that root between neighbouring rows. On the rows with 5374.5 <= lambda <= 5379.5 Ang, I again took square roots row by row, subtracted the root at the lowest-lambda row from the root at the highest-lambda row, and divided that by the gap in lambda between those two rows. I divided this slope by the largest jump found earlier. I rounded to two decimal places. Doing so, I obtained 0.35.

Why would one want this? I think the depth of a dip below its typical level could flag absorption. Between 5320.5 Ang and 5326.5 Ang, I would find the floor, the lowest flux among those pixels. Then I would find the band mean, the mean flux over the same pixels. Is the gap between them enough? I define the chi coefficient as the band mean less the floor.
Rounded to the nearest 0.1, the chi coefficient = 0.8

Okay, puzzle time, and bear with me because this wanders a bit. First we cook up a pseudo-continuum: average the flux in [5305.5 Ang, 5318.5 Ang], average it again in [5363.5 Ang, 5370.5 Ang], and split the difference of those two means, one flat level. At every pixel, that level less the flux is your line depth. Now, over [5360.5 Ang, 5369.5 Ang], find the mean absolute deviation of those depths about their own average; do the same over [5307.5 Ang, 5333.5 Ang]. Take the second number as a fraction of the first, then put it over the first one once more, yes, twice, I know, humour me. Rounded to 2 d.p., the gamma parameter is 1.87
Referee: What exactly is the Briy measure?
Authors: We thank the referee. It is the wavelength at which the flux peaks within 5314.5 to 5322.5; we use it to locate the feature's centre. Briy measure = 5316.0 Ang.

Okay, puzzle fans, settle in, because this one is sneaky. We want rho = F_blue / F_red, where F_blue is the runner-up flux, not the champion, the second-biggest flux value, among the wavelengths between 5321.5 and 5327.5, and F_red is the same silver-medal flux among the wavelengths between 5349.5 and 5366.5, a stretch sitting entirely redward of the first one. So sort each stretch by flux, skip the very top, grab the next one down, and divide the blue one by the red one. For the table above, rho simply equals 0.77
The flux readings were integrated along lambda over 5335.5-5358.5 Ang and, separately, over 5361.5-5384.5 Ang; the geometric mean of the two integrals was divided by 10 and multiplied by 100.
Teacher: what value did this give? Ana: 1393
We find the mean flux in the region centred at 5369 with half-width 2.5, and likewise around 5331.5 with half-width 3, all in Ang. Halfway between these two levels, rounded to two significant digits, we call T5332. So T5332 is 6.0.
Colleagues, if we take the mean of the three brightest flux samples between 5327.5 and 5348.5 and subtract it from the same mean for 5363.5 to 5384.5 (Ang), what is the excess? 0.6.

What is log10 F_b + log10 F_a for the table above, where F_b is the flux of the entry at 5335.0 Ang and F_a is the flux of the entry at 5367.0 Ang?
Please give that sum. 1.59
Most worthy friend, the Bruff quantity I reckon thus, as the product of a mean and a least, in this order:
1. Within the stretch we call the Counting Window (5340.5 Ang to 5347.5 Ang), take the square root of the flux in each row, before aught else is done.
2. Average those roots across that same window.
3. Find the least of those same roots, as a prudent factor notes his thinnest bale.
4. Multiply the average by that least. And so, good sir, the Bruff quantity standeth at 5.14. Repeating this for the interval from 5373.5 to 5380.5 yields 5.39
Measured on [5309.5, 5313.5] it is 6.20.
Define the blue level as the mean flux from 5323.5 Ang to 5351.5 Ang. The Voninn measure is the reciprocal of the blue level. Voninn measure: 0.168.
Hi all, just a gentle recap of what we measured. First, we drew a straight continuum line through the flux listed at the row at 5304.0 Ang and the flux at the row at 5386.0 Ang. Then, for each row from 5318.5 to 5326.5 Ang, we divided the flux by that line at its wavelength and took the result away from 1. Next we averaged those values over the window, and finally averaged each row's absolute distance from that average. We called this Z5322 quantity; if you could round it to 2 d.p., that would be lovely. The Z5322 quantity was 0.11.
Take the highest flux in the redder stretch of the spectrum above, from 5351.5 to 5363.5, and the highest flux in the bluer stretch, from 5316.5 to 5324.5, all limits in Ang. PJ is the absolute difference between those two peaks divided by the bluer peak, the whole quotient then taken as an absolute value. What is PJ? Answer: 0.114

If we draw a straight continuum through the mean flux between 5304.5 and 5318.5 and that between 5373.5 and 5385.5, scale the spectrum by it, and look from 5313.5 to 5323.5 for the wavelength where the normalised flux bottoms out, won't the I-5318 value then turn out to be 5322.0 Ang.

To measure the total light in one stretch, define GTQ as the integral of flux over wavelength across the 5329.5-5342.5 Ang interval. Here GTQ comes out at 77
